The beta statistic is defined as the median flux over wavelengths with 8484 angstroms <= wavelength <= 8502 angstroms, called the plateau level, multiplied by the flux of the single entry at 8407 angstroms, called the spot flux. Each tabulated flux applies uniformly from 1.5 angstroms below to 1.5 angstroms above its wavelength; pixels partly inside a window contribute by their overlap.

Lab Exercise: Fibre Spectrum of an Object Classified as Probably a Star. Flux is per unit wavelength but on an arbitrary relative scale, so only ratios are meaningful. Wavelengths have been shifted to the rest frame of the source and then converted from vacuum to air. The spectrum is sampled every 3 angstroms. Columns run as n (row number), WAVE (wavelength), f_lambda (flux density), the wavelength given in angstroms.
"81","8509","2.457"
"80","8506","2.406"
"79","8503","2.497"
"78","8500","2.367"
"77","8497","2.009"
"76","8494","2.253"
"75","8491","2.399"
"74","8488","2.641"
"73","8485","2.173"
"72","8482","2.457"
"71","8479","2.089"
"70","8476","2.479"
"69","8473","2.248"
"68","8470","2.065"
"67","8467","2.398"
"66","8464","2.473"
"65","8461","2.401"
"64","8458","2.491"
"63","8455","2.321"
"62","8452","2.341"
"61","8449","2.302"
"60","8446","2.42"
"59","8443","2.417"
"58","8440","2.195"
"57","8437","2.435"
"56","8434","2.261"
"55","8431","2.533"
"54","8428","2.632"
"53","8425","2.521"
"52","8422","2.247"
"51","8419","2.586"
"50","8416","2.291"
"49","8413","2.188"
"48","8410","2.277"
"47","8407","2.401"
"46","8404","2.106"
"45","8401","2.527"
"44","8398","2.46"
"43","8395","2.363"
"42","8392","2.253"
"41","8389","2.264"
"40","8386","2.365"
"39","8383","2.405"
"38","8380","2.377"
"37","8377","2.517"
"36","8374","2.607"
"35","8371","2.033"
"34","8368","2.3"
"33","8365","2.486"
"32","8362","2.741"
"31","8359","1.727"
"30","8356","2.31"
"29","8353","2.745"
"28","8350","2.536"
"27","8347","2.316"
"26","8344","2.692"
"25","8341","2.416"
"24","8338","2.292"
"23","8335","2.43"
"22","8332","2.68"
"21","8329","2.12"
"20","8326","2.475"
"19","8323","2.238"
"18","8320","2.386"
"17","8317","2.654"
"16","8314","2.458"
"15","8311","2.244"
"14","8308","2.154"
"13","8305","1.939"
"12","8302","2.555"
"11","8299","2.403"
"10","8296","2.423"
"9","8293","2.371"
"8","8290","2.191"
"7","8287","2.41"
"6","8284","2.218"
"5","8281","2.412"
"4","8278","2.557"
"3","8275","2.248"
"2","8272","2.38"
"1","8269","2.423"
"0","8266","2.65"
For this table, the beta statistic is 5.55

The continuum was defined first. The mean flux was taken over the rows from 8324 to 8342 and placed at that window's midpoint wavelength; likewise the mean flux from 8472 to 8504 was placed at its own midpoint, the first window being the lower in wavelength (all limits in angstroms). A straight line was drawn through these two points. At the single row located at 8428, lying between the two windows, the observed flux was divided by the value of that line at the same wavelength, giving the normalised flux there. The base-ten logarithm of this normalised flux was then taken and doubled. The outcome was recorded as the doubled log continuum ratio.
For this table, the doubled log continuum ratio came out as 0.10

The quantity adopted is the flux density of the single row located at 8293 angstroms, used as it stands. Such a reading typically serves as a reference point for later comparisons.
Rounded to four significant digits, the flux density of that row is 2.371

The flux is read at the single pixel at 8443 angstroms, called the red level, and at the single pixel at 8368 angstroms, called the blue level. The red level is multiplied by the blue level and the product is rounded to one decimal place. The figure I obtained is 5.6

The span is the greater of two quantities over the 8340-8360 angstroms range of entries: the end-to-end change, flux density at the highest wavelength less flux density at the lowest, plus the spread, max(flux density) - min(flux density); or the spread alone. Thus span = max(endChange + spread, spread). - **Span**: 1.0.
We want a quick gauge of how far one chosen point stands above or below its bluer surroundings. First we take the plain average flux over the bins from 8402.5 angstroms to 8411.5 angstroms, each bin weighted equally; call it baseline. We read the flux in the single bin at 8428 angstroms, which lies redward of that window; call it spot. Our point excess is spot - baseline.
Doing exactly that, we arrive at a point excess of 0.37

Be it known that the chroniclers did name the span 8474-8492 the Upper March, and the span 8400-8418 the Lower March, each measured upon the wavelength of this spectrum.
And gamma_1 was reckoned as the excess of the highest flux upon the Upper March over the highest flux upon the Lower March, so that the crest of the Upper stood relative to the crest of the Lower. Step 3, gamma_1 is 0.11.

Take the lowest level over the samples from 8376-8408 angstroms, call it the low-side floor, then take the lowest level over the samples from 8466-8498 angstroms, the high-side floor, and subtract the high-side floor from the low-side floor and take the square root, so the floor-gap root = 0.31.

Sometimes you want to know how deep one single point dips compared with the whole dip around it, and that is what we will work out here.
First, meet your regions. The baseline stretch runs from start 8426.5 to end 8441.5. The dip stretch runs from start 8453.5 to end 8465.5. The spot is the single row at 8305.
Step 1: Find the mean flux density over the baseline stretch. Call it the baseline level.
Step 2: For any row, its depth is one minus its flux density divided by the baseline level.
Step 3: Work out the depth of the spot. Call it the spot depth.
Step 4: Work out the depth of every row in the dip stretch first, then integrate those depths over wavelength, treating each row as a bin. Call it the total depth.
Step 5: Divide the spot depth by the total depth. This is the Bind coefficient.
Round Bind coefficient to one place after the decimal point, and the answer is -3.8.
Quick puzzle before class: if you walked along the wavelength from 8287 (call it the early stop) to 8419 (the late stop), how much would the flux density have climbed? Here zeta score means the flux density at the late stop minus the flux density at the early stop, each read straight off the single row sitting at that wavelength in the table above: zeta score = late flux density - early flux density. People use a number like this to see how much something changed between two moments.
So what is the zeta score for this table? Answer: 0.2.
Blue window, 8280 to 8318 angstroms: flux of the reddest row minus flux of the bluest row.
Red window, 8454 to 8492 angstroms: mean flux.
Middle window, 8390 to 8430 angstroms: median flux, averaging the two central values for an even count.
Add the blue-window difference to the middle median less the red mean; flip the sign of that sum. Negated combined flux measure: -0.25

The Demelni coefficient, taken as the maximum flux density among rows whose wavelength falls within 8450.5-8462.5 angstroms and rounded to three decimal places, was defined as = 2.491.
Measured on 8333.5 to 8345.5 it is 2.692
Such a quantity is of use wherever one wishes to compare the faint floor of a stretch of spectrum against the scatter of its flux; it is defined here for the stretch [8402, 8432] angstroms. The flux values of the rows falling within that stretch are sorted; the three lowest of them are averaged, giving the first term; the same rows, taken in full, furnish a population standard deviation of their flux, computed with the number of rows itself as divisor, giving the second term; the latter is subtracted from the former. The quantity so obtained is 2.01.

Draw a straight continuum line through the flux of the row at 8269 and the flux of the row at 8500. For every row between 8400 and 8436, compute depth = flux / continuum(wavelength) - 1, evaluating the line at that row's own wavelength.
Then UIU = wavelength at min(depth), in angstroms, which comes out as 8404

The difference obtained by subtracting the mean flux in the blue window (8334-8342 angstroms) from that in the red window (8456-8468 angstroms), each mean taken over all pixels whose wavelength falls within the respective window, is 0.06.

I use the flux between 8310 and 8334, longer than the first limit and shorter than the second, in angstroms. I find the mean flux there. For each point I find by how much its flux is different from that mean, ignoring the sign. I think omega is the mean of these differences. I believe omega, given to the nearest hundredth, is 0.16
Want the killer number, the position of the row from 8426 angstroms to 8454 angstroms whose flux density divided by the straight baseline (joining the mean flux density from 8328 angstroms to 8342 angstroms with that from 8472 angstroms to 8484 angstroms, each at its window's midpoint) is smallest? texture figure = 8440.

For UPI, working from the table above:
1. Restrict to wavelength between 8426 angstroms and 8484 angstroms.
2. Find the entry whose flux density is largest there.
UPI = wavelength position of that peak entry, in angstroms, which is 8428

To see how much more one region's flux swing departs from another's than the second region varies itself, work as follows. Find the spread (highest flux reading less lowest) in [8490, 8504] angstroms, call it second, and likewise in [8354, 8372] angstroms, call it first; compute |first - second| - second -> 0.0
